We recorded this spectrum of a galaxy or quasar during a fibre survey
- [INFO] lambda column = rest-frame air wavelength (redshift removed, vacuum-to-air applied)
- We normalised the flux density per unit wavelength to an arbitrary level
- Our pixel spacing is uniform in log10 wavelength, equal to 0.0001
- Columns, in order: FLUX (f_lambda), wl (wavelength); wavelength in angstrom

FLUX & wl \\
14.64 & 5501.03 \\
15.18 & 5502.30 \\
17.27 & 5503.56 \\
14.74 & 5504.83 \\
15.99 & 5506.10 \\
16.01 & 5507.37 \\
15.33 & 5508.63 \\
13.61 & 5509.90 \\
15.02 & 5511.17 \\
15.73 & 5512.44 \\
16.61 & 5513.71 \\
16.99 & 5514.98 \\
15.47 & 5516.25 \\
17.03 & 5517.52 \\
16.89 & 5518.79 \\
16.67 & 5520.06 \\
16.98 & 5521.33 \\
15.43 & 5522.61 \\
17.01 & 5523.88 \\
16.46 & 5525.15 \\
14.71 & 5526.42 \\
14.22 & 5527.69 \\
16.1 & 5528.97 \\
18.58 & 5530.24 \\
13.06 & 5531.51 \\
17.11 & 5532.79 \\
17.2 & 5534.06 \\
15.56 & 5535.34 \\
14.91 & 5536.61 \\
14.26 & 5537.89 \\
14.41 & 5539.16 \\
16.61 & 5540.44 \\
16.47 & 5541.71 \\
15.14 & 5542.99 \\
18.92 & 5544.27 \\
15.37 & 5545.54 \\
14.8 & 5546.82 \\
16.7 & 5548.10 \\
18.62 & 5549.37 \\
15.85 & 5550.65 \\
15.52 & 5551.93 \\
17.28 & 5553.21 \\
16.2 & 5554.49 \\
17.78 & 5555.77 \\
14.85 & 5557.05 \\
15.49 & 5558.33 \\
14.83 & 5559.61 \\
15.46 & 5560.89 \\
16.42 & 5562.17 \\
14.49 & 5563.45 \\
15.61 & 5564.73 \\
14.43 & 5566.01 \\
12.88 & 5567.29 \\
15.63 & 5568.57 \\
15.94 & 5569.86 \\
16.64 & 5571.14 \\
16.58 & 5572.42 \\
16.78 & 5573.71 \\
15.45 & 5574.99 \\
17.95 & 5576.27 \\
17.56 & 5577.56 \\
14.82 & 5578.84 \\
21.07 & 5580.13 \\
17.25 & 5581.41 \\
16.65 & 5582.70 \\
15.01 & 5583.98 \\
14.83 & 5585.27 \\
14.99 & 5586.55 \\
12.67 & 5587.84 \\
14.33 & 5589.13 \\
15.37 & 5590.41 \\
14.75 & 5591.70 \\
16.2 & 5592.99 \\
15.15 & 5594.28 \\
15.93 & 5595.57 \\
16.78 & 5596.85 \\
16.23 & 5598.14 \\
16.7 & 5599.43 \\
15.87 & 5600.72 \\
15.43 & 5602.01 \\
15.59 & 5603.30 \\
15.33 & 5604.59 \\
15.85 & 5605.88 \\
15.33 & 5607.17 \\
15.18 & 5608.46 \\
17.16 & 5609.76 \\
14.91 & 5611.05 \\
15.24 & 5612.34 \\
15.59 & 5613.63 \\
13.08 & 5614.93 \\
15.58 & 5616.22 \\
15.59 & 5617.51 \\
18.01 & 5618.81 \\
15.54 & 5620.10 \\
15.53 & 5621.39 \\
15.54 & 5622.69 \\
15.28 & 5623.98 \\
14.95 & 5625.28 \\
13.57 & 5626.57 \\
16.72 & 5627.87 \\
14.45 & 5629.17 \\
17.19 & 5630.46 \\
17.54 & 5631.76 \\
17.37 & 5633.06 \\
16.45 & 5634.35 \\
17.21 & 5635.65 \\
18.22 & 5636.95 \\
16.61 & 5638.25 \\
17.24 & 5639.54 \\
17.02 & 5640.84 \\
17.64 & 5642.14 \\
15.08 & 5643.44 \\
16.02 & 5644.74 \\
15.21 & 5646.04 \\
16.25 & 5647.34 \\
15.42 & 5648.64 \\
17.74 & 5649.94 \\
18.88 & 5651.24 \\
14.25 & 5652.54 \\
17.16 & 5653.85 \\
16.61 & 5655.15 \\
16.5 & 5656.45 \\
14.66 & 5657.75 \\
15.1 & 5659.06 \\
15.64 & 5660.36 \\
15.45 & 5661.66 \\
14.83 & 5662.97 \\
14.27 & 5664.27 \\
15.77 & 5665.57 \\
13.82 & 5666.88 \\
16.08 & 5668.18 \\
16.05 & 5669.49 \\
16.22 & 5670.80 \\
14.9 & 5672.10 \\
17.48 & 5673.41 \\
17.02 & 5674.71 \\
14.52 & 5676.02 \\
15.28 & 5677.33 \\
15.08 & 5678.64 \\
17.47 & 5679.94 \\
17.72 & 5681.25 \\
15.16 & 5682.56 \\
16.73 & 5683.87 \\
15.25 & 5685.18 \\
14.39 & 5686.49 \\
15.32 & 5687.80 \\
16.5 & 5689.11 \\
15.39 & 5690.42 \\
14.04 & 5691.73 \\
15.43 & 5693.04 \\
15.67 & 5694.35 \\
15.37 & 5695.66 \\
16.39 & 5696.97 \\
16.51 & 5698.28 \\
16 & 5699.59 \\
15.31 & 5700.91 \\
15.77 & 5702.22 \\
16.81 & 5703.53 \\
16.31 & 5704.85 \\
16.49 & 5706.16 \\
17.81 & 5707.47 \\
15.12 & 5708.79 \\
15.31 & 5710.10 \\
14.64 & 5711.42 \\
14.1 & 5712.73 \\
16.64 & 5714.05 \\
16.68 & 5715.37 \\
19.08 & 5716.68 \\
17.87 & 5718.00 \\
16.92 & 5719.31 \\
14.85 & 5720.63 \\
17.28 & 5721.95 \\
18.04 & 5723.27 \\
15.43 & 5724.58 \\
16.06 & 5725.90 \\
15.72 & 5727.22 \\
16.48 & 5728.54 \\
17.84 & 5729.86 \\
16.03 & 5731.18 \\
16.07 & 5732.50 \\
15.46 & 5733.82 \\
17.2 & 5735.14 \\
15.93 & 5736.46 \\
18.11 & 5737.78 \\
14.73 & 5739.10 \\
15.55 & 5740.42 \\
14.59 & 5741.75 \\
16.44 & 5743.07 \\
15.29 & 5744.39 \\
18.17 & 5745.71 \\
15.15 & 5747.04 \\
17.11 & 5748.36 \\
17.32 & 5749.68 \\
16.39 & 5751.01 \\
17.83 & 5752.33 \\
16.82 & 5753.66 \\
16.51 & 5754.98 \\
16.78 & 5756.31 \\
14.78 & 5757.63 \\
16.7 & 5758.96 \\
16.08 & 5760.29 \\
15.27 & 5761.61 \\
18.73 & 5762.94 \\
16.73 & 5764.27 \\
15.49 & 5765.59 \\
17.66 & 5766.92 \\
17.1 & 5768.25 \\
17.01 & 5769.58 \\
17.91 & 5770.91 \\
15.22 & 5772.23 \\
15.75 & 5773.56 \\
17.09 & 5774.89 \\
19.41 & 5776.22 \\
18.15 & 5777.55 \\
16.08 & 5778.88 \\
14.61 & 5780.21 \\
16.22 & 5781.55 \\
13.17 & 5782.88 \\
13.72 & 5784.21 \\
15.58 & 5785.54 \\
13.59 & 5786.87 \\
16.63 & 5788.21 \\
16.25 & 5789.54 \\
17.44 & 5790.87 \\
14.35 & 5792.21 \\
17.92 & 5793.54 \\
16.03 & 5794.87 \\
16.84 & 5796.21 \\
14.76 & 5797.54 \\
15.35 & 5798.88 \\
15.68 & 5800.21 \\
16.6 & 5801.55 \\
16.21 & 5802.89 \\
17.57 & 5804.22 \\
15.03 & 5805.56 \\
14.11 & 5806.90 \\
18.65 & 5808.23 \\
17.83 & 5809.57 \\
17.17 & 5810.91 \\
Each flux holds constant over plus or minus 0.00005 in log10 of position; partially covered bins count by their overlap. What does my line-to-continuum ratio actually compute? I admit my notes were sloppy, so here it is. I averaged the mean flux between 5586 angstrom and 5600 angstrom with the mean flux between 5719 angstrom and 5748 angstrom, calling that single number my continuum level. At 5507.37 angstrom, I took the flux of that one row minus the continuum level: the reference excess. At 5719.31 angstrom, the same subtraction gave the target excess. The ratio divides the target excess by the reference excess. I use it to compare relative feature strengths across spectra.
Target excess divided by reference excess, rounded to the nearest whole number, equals 5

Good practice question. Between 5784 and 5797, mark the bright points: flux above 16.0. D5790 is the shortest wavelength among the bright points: 5788.21 angstrom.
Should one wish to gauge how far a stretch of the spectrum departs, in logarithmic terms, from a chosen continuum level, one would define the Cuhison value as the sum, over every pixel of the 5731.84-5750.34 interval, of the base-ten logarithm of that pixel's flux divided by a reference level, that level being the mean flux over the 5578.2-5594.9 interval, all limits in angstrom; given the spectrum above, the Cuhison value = 0.21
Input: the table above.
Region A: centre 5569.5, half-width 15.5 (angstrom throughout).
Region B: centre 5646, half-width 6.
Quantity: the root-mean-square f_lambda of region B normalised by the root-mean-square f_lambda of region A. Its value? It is 1.03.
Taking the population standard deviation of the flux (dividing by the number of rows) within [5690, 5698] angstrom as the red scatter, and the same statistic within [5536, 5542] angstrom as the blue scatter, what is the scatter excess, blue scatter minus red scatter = 0.31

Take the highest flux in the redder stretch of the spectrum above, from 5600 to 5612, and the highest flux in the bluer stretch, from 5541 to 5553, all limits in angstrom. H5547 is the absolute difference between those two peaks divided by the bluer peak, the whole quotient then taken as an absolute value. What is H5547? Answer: 0.09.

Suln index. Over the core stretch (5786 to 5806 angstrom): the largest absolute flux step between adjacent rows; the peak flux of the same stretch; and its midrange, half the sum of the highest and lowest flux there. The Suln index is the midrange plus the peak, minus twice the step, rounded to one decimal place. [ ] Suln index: 26.5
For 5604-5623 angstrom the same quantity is 28.5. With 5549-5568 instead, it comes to 28.5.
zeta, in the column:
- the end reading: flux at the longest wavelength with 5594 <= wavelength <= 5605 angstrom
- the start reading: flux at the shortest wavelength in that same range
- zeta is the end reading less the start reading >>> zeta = 0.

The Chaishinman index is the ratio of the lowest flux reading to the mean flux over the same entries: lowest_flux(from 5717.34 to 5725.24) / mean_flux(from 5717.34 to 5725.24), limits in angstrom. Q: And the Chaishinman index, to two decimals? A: 0.89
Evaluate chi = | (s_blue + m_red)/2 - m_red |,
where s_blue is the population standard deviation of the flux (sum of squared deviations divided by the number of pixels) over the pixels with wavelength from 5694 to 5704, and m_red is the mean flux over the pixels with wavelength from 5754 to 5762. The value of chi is 7.8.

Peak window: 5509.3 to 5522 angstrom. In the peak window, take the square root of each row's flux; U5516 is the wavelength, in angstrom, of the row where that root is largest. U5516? 5517.52 angstrom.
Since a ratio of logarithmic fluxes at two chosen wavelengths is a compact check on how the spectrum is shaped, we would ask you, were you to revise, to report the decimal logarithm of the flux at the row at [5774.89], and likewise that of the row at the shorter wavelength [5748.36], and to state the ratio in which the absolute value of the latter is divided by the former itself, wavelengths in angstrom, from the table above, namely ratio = 1.00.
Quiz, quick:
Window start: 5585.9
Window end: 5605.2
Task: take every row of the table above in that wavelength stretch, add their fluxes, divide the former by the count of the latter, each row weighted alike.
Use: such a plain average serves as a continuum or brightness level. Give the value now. 15.4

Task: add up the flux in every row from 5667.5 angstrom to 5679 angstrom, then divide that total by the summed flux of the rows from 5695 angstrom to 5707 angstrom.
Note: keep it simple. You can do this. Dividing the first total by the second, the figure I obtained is 0.98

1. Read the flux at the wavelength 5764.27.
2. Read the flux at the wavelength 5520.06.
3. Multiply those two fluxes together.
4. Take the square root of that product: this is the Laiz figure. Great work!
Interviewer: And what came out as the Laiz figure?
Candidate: 16.7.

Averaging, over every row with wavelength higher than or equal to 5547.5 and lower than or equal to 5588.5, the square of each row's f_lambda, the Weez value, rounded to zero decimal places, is 259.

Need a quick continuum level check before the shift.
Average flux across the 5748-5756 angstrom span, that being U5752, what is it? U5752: 17.0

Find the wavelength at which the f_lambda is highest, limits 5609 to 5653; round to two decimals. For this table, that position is 5651.24 angstrom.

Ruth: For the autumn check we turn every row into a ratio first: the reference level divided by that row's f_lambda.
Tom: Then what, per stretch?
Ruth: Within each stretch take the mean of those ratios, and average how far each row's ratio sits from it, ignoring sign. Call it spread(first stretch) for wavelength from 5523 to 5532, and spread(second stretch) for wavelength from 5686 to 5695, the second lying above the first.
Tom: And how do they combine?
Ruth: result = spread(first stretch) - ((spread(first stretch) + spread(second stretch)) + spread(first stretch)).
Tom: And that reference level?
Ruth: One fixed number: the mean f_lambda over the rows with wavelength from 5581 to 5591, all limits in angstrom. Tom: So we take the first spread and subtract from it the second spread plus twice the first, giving -0.13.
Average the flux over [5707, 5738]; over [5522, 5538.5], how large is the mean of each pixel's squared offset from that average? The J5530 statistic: 2.6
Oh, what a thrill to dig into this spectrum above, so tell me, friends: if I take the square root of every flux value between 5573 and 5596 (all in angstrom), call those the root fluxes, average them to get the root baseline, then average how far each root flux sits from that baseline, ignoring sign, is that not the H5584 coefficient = 0.16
